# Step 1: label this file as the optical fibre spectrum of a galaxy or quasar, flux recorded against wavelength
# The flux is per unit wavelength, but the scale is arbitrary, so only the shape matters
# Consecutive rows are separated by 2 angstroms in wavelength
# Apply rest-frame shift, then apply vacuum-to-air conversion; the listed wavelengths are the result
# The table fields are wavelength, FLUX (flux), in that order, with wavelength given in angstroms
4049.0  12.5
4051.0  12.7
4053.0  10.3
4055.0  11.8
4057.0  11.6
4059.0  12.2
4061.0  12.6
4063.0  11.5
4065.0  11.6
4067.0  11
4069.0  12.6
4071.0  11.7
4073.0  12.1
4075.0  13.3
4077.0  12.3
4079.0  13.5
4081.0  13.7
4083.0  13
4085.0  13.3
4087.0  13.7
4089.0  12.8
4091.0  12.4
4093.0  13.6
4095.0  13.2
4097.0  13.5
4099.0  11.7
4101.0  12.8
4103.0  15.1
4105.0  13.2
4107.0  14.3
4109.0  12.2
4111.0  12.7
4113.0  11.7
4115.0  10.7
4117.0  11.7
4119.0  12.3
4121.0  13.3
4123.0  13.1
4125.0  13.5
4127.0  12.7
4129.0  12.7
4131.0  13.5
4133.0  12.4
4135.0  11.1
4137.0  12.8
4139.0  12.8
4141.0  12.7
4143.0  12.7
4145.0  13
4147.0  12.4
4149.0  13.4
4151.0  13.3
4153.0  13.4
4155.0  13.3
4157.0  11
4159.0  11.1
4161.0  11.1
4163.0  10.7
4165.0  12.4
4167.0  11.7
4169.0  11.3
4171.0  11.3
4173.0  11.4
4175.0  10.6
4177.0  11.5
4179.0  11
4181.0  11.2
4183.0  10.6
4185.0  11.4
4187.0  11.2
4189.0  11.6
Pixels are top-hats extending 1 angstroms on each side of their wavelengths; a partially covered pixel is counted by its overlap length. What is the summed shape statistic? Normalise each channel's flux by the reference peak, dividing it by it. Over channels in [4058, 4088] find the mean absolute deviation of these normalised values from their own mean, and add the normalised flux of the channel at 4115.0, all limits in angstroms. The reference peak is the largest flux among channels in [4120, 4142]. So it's 0.85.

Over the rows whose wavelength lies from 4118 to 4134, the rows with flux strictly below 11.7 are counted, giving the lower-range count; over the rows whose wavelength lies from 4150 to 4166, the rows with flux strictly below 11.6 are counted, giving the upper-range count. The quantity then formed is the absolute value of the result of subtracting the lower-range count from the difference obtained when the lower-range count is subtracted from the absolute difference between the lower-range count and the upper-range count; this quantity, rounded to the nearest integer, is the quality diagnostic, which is 4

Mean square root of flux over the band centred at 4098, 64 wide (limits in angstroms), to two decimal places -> 3.57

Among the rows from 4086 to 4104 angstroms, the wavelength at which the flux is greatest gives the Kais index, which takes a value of 4103.0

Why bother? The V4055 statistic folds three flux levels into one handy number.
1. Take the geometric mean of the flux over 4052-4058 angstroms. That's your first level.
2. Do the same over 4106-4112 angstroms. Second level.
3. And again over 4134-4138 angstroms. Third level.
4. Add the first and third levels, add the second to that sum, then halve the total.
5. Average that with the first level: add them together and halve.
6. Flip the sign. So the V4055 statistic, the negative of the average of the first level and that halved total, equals -14.6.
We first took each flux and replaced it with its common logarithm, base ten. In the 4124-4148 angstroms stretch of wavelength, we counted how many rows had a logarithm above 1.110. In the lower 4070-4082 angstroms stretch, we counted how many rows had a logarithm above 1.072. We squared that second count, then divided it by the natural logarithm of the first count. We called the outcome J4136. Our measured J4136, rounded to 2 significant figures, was 23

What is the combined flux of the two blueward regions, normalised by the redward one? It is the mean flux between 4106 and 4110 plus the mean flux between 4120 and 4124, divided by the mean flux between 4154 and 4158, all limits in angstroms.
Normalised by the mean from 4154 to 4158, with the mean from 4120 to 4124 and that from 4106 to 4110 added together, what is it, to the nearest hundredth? 2.18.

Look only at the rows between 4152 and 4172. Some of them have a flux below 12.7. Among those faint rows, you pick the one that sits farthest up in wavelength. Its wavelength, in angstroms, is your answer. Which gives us 4171.0 angstroms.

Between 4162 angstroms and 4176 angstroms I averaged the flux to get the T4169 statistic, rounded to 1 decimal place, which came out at 11.3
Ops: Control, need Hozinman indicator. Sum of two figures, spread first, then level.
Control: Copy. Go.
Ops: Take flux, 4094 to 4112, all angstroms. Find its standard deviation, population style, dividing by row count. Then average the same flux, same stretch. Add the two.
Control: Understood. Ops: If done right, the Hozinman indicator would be 14.2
